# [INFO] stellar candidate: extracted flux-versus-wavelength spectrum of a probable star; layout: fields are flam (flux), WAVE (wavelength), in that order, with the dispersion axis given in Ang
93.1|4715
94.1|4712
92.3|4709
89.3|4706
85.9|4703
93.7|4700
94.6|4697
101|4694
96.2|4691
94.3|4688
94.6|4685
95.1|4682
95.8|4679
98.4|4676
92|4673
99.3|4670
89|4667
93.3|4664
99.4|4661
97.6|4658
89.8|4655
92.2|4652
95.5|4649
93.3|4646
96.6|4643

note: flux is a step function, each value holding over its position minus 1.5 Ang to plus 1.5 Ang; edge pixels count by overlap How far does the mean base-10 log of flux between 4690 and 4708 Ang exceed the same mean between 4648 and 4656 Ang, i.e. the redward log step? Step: 0.004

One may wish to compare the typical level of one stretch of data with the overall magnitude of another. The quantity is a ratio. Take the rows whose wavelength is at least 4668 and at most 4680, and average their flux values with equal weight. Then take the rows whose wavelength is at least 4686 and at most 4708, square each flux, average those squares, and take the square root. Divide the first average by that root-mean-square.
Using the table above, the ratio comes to 1.03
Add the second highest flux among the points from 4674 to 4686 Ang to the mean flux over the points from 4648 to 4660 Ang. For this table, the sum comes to 190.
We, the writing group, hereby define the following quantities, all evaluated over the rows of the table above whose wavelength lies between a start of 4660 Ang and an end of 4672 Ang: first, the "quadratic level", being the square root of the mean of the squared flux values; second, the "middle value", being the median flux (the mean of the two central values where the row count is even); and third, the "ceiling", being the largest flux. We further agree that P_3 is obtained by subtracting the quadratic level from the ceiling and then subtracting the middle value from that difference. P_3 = -92.3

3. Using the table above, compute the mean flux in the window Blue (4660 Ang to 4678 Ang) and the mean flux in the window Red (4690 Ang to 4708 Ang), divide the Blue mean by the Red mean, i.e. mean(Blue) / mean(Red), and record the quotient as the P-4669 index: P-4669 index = 1.02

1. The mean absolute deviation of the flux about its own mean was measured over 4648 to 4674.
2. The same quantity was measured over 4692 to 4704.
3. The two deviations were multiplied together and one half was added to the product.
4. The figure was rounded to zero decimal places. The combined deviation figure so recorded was 14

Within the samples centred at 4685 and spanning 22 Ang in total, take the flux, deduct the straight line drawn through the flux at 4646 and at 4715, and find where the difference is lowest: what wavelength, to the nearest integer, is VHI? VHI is 4688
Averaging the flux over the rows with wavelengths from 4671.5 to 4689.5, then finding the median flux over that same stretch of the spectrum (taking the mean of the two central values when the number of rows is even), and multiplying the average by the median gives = 9014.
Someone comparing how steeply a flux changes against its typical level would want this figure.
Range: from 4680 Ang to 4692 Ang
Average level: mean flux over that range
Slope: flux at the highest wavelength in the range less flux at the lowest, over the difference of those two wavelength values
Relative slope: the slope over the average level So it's 0.0013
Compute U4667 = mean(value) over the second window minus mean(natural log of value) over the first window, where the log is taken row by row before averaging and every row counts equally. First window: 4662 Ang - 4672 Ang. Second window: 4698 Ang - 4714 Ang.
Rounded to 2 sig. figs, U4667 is 87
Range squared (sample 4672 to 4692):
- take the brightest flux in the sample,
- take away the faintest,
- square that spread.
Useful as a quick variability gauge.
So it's 41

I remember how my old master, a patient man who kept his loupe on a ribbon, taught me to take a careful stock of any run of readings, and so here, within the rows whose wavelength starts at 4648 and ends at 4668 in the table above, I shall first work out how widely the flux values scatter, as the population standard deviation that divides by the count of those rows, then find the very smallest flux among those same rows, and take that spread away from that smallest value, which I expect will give 85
